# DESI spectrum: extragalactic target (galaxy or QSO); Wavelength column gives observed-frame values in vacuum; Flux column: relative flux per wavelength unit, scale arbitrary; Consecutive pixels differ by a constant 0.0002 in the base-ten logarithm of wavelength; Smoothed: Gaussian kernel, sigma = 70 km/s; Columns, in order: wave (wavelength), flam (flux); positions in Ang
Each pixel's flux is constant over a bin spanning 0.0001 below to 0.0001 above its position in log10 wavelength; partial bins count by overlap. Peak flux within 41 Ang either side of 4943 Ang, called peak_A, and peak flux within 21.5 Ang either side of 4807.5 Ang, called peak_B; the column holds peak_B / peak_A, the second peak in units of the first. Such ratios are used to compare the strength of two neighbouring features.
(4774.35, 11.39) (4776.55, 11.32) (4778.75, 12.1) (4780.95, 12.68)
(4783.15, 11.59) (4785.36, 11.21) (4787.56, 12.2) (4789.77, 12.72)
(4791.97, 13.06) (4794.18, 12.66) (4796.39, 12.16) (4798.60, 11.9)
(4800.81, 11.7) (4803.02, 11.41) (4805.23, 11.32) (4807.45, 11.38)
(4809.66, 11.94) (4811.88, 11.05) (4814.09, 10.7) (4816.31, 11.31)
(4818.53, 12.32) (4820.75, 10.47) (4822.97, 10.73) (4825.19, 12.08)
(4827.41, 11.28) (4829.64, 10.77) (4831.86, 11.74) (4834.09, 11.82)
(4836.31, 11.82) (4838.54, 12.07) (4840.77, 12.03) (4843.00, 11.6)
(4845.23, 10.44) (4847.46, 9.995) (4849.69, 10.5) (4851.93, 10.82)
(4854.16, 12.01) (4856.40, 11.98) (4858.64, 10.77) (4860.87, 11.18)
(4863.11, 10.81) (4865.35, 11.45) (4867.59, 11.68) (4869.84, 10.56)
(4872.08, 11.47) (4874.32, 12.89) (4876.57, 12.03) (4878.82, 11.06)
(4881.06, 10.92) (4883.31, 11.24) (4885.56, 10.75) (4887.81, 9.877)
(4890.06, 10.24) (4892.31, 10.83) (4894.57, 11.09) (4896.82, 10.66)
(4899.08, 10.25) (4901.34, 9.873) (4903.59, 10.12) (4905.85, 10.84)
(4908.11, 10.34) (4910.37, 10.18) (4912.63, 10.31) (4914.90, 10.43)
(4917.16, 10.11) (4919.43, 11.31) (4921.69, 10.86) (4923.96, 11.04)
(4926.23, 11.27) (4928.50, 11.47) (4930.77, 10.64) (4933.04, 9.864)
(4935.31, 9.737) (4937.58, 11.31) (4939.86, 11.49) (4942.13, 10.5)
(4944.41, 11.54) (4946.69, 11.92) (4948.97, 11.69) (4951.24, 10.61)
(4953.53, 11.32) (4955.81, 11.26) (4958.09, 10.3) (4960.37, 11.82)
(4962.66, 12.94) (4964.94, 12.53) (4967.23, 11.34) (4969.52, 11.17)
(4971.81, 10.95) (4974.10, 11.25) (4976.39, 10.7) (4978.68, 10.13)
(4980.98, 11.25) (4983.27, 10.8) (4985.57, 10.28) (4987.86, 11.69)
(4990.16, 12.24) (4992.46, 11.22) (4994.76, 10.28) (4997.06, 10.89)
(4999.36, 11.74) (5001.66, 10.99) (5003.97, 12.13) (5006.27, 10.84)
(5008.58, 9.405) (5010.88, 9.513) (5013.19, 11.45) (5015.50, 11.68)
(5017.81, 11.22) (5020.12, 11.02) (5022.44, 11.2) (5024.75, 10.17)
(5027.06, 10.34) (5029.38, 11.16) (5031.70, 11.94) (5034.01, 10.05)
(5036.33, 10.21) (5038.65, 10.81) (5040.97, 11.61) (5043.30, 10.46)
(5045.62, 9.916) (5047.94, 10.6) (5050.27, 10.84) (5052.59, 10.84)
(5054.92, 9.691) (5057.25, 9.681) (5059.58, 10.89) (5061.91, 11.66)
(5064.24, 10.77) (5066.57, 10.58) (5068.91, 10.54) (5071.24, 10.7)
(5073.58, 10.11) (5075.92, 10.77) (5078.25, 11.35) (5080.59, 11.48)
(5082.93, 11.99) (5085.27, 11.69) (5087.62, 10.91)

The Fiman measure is 1.01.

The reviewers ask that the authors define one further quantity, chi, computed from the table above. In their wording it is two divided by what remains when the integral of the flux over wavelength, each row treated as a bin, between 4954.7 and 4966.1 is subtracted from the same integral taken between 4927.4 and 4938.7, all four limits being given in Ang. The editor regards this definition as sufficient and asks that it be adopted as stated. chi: -0.14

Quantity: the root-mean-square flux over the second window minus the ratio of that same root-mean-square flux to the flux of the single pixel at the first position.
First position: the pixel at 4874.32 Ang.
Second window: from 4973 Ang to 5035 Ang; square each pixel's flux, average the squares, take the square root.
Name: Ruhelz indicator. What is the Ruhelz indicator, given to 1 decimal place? 10.1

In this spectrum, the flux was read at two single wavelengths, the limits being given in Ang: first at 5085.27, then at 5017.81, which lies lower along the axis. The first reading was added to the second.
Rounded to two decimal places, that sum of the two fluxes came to 22.91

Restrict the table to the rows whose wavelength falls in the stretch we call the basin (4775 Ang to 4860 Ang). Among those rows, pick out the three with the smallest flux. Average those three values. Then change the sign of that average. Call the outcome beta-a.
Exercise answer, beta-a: -10.3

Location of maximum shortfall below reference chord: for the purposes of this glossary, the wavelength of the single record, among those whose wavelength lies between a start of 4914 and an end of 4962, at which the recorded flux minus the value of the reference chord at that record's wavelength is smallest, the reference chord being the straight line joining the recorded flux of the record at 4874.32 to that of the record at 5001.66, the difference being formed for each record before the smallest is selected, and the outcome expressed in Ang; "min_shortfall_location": 4935.31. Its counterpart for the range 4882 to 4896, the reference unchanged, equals 4887.81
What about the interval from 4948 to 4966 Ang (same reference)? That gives 4958.09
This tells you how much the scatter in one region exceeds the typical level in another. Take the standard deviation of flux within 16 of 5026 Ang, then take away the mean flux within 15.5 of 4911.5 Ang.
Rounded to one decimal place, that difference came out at -9.8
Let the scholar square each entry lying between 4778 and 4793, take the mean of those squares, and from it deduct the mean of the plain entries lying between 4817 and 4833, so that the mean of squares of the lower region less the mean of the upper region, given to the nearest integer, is 138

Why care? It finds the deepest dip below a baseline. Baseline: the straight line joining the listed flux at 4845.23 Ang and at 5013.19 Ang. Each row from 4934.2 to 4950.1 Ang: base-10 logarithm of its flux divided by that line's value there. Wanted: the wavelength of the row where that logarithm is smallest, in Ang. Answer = 4935.31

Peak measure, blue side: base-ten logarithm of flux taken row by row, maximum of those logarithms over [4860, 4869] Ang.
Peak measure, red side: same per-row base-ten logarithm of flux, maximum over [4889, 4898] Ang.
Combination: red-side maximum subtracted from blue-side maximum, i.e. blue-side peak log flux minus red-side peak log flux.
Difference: 0.023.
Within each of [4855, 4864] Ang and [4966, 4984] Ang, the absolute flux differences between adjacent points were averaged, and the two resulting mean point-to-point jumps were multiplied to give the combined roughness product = 0.32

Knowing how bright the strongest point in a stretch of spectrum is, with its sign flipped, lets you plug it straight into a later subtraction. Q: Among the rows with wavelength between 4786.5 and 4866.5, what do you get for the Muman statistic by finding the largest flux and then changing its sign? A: -13.1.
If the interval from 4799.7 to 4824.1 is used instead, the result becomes -12.3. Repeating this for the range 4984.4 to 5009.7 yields -12.2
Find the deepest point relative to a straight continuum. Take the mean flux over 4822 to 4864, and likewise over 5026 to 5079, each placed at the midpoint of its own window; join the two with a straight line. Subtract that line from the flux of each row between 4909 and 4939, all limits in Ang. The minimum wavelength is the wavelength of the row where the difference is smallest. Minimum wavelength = 4935.31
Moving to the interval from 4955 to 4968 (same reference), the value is 4958.09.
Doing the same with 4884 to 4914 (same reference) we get 4887.81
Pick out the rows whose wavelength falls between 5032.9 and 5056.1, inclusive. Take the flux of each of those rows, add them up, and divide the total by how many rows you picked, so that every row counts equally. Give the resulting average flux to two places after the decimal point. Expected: 10.50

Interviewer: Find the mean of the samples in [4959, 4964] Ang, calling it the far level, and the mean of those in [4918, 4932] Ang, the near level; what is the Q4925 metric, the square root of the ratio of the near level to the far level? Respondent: 0.95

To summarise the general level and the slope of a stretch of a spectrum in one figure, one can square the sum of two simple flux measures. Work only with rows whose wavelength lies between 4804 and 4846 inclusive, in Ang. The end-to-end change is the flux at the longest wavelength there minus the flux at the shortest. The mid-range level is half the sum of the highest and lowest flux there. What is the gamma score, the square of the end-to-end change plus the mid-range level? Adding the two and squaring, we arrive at 110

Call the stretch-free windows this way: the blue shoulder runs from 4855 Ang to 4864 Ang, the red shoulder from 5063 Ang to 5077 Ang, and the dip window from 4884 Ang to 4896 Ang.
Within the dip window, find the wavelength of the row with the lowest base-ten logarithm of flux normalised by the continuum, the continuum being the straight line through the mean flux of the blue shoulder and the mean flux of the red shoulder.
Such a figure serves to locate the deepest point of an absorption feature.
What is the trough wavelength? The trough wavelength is 4887.81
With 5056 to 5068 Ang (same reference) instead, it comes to 5057.25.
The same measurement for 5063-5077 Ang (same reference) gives 5073.58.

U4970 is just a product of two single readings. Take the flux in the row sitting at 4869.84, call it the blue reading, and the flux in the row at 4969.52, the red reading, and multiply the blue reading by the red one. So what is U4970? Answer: 118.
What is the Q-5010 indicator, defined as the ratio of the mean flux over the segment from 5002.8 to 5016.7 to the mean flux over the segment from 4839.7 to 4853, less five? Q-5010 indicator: -4.01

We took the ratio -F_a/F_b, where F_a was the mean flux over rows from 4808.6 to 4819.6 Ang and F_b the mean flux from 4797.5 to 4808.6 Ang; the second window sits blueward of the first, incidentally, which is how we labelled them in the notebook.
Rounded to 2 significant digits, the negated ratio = -0.99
